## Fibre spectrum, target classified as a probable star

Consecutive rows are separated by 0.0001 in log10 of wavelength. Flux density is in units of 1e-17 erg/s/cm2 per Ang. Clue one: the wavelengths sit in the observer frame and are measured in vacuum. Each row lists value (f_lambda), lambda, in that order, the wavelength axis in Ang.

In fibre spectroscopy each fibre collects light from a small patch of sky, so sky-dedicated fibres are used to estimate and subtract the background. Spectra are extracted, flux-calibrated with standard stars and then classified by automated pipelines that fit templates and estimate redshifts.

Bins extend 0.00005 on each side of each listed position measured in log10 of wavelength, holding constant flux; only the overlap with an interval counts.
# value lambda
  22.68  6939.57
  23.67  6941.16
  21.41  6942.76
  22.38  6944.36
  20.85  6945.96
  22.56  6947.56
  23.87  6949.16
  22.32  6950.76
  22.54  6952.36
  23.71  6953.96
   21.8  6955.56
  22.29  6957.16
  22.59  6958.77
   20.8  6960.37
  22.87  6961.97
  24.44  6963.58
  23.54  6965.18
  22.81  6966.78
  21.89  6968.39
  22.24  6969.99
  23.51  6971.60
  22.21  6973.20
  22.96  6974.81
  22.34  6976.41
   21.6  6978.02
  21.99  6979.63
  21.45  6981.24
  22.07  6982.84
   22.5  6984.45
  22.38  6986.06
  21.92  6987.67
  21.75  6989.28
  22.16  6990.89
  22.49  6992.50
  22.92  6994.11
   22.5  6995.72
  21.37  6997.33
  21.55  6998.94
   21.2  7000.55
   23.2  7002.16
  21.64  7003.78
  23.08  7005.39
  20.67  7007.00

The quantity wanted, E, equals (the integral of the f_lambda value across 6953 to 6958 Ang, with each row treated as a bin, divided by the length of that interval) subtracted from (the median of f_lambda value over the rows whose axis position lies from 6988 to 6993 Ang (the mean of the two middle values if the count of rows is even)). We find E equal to -0.4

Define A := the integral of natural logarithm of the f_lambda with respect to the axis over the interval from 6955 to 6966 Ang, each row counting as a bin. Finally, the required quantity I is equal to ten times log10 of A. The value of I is 15.4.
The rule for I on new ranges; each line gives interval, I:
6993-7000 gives 13.4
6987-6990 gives 9.7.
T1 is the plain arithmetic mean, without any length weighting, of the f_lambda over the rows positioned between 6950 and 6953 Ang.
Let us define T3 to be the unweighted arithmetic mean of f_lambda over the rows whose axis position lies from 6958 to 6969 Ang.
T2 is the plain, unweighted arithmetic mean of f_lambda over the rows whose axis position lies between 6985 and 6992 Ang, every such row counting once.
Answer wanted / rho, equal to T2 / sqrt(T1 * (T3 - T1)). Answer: 8.9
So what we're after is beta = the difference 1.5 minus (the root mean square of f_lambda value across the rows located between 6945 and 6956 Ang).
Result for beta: -21.0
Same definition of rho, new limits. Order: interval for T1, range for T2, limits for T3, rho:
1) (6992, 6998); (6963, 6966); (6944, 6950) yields 16.5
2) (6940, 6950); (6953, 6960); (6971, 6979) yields 18.4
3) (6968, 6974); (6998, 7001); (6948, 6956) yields 7.3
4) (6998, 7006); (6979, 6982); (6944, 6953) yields 8.6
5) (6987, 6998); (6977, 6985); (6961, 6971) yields 5.2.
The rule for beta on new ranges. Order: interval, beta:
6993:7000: -20.6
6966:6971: -20.8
